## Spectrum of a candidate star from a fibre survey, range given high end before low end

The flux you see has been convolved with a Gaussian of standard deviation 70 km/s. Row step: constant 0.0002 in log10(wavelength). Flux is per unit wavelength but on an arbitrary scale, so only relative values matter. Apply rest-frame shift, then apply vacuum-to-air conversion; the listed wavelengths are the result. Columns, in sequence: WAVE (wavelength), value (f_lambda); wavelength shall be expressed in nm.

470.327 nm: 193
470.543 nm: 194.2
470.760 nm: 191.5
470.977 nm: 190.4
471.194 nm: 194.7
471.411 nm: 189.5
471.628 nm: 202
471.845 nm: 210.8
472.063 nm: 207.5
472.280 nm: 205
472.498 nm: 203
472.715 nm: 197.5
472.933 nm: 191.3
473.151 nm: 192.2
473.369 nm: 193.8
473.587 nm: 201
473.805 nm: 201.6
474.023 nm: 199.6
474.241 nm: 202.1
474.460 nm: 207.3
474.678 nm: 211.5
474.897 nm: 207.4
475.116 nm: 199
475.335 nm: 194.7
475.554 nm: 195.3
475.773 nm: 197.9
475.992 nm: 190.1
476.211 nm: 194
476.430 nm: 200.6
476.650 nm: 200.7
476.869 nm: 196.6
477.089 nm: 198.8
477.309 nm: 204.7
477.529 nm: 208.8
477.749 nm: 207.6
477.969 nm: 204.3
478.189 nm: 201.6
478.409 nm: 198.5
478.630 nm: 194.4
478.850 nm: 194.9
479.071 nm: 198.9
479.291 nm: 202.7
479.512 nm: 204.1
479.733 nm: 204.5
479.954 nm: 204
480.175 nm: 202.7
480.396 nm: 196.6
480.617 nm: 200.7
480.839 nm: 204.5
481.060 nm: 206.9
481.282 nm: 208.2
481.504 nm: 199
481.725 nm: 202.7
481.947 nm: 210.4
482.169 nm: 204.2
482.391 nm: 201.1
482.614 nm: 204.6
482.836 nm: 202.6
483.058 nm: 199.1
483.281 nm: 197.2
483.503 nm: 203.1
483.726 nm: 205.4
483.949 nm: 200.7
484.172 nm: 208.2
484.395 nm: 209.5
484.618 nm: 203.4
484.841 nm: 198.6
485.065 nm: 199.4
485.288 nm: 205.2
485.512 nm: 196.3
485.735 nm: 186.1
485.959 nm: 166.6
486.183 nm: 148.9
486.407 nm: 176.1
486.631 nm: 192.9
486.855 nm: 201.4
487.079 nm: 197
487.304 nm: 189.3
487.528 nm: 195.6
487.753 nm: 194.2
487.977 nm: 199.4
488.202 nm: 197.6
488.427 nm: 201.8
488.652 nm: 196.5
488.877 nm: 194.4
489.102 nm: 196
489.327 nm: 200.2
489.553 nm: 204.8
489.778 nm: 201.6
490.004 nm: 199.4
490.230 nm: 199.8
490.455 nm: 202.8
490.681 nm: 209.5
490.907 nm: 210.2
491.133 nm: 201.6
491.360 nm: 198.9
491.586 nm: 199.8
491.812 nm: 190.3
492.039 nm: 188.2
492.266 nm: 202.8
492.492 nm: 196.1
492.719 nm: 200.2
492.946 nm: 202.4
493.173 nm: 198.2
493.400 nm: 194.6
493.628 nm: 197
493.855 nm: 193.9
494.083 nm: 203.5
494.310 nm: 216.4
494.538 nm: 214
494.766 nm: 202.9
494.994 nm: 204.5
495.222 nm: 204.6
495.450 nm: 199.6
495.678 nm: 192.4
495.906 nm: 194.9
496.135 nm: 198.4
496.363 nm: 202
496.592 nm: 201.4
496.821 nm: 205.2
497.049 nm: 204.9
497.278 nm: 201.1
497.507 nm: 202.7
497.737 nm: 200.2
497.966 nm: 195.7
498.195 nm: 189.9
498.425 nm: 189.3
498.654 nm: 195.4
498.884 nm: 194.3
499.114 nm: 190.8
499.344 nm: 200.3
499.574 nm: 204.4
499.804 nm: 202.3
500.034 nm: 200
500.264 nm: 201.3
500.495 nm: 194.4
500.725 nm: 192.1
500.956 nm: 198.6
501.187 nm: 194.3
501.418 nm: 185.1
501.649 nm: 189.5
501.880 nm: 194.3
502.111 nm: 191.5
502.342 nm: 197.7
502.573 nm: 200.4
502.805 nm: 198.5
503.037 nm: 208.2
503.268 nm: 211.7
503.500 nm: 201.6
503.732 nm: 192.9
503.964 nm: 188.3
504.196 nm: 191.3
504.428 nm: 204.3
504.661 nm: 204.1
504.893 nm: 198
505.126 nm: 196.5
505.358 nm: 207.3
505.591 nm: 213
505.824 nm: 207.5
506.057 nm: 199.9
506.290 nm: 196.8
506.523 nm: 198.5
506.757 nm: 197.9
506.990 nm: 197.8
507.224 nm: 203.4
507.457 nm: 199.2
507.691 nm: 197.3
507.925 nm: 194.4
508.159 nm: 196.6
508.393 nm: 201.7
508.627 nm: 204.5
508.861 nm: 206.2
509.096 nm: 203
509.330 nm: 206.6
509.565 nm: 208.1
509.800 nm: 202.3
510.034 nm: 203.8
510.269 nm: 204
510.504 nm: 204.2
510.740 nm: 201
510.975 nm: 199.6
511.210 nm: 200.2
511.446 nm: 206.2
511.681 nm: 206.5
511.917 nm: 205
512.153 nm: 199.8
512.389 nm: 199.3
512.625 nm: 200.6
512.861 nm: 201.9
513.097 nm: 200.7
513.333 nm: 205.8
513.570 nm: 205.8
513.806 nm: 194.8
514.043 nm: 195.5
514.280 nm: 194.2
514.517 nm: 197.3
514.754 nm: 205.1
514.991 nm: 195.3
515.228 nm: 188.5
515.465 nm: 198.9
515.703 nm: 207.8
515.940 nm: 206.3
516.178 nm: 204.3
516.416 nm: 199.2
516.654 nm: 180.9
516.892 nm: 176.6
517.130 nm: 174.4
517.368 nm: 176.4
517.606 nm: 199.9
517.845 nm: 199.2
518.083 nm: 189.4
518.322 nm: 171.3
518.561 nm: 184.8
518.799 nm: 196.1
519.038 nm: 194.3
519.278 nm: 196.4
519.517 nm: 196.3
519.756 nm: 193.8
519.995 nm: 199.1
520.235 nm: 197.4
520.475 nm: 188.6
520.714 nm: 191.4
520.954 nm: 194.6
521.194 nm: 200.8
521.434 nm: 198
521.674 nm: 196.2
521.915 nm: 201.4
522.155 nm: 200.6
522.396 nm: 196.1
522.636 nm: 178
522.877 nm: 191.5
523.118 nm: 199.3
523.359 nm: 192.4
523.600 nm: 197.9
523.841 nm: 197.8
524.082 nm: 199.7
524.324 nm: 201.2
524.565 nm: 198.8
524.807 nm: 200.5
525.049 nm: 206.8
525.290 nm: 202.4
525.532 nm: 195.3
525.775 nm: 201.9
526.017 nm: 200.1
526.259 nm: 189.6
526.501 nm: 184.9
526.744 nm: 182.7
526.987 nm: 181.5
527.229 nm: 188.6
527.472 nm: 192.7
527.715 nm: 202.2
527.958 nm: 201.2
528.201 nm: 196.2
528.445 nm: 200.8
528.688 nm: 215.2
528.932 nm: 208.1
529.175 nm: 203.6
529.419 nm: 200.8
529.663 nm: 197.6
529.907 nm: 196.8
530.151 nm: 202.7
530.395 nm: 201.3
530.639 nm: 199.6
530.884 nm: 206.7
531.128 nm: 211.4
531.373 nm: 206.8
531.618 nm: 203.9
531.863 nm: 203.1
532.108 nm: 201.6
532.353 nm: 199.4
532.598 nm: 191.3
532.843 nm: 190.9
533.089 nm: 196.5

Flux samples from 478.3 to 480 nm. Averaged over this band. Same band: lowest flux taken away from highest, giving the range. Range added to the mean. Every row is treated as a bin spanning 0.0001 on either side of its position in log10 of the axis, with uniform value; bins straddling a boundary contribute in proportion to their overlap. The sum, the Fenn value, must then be 210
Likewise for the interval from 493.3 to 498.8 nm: 227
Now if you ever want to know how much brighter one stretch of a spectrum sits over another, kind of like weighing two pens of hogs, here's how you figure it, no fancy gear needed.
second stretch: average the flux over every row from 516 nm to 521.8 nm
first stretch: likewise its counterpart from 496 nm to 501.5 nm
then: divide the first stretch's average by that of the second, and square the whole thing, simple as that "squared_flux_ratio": 1.06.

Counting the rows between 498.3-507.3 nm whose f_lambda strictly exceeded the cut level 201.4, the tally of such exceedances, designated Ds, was 11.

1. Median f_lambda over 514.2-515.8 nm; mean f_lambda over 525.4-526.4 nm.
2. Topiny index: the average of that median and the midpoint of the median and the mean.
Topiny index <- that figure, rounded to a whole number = 197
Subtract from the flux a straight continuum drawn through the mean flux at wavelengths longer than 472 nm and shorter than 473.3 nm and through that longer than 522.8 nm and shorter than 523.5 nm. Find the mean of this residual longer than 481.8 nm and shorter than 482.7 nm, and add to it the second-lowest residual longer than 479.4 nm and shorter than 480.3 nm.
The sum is 12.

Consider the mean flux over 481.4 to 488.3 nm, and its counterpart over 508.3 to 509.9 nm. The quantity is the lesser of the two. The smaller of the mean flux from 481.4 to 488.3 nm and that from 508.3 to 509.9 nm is 197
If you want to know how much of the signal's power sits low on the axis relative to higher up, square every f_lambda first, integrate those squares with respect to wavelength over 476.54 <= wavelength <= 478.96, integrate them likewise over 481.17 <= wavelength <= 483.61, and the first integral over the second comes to 0.97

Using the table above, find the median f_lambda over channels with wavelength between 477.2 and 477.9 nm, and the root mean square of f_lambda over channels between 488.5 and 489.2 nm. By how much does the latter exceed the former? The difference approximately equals -12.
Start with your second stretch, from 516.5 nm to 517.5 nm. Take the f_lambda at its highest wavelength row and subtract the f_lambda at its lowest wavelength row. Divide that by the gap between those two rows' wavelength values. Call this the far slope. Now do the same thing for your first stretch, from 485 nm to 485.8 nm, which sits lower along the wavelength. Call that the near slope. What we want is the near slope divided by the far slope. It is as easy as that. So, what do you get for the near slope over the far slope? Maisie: 3.1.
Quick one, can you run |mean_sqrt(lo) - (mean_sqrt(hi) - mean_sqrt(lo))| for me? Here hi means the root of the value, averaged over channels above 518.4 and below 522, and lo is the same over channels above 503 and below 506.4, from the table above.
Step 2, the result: 14.4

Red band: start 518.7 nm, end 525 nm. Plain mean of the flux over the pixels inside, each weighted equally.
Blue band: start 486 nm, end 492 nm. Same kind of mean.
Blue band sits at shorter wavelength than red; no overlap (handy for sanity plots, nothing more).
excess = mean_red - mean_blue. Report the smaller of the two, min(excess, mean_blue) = 0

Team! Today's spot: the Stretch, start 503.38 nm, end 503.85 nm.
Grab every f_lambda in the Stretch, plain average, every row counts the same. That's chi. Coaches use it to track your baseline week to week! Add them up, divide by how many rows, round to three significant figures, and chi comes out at 197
